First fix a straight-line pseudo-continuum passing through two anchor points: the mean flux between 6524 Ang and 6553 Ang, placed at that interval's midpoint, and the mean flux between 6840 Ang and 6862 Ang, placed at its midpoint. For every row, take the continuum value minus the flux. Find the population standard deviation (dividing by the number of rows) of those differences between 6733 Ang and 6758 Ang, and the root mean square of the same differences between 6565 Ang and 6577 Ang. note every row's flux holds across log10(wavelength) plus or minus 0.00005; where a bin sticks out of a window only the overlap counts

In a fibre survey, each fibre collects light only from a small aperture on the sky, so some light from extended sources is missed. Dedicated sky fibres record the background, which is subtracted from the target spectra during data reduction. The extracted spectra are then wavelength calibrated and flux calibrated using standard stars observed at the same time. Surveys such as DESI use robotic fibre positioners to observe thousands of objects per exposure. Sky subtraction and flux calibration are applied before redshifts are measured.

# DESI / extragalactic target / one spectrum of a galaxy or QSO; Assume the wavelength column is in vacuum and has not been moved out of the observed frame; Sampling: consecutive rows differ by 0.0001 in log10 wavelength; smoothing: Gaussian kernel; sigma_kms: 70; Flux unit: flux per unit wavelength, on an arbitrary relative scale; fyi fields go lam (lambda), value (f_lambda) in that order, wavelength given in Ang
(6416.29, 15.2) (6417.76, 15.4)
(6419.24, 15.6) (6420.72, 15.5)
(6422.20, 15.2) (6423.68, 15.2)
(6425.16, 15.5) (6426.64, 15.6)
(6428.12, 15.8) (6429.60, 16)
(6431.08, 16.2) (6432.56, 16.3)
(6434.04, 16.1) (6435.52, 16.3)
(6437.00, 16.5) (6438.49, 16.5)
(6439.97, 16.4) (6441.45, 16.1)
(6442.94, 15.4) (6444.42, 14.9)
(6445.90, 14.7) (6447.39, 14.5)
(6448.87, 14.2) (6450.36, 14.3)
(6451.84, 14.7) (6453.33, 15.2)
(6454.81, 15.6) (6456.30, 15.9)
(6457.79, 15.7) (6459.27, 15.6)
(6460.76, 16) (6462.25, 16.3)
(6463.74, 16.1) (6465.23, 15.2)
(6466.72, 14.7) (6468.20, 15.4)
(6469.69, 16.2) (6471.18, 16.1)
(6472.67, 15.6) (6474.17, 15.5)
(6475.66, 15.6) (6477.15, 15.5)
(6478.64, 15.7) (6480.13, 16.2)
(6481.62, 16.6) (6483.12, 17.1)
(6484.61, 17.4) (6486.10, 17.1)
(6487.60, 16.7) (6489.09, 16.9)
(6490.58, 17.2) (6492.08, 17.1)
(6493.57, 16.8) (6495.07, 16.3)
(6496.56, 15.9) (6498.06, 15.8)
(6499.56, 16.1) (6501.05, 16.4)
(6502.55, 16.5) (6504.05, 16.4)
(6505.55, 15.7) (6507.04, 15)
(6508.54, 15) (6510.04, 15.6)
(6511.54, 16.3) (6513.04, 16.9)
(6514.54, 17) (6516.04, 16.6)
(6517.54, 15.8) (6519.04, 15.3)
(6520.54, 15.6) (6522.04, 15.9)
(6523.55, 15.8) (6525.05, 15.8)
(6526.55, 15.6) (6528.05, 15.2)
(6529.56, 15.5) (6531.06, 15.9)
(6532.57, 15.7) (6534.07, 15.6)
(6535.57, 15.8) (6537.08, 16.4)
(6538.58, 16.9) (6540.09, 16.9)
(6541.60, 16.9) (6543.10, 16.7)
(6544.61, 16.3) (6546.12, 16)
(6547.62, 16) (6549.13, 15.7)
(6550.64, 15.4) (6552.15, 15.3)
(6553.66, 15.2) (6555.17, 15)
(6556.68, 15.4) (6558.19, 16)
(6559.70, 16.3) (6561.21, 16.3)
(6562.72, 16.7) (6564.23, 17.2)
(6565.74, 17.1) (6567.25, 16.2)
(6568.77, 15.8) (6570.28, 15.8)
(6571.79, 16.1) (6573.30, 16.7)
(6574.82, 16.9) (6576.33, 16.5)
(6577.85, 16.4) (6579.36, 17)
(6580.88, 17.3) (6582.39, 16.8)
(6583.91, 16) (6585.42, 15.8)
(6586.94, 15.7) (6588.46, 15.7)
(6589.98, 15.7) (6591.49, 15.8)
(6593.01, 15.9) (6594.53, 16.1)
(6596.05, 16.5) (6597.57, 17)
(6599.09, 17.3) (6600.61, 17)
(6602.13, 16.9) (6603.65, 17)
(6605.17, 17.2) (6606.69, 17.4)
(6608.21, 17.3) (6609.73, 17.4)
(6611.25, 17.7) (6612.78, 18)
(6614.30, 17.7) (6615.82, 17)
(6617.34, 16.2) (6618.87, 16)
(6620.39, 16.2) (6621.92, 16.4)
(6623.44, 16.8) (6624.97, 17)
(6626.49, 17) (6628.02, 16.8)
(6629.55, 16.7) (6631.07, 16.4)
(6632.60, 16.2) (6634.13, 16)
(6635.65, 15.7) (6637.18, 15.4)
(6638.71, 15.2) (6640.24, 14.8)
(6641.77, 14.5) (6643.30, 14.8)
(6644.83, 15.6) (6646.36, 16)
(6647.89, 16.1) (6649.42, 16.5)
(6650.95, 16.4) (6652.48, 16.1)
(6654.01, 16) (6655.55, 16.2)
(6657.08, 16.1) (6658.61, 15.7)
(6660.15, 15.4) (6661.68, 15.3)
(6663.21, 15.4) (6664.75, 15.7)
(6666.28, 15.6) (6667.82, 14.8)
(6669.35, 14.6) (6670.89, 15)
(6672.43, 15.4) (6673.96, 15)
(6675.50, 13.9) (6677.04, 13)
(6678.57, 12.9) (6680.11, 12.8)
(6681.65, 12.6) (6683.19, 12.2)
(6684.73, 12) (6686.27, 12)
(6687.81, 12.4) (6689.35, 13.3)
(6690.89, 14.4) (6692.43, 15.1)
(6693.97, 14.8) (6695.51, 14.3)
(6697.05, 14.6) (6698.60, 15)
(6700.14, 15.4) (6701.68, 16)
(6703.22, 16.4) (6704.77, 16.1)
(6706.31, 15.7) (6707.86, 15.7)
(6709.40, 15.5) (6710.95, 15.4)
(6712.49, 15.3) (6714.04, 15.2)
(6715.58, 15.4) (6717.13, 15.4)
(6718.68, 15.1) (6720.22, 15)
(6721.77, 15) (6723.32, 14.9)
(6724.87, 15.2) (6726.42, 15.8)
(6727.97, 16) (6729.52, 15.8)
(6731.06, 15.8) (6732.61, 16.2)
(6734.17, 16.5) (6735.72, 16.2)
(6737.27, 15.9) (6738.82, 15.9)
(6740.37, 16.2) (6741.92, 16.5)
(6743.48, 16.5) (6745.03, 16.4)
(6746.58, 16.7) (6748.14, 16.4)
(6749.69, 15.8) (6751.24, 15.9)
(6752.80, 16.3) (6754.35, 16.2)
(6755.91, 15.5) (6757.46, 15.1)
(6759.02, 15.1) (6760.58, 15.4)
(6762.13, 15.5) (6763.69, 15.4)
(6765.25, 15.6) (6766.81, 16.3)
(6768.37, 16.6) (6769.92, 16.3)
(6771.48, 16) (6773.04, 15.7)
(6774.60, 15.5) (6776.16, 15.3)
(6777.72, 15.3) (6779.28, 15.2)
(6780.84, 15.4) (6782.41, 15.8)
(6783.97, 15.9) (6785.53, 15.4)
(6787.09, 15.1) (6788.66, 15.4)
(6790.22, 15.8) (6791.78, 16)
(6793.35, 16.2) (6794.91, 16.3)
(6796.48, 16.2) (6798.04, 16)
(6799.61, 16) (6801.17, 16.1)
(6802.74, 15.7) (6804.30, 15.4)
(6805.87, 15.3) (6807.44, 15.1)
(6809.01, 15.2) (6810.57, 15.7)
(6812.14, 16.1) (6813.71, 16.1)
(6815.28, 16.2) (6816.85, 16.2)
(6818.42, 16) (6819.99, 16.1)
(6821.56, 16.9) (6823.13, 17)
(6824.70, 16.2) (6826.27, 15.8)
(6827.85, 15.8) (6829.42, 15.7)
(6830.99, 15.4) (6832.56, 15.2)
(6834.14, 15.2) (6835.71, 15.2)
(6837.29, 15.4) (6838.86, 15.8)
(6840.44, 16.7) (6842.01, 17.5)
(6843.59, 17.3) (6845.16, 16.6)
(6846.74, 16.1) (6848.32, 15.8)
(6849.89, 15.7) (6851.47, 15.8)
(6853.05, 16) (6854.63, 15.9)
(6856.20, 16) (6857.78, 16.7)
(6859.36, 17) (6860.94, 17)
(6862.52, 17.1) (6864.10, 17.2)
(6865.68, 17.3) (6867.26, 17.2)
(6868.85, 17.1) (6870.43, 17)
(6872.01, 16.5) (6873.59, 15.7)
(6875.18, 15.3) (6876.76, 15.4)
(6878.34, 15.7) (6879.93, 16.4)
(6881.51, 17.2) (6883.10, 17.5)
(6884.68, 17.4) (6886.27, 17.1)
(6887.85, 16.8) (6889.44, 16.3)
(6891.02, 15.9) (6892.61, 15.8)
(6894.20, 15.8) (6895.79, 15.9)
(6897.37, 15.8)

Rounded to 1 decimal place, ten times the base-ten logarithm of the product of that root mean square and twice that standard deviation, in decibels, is -3.2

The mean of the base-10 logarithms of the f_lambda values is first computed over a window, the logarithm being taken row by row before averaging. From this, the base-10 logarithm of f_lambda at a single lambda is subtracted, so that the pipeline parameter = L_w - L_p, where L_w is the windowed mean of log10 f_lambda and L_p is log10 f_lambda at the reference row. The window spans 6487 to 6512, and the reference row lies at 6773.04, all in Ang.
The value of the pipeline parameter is 0.014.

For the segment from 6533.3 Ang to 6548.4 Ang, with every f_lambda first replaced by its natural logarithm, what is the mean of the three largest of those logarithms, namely 2.83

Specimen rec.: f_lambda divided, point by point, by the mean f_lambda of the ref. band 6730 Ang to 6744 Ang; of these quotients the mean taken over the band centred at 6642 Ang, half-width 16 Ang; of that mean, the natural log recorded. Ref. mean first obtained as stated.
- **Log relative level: -0.02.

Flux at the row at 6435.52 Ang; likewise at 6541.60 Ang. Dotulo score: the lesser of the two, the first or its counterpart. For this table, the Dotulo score 16.3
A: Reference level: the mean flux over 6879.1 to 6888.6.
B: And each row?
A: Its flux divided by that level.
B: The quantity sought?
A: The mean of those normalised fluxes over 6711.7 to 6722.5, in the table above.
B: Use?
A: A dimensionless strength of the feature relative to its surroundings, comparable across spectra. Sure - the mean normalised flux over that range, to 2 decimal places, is 0.89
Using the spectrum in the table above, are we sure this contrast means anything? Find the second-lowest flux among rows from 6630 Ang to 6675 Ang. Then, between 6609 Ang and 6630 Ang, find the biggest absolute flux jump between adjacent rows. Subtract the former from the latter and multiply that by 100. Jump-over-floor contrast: -1380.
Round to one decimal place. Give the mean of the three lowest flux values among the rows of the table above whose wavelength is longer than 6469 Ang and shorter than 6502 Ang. 15.5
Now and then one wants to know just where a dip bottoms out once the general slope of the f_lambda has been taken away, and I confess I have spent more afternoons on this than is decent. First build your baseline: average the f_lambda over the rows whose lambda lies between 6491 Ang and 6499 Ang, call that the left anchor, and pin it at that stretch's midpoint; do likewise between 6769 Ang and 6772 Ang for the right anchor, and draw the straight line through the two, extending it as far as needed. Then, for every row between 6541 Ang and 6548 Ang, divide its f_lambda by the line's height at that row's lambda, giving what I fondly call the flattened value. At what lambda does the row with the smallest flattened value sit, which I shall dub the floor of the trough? 6546.12 Ang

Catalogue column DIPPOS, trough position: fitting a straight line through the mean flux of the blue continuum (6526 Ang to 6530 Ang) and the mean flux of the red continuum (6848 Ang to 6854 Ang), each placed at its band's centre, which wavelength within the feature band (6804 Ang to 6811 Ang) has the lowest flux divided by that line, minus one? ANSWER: 6807.44 Ang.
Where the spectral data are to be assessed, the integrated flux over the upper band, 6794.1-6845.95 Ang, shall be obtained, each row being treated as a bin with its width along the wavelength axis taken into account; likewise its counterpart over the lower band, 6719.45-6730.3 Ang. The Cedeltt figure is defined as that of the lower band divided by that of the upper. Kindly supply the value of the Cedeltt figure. 0.2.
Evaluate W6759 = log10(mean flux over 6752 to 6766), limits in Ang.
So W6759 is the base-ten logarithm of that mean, 1.19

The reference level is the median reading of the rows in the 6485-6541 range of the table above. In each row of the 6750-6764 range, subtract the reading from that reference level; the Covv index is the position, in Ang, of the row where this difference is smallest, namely 6752.80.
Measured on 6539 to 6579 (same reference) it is 6564.23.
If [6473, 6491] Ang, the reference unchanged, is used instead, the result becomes 6484.61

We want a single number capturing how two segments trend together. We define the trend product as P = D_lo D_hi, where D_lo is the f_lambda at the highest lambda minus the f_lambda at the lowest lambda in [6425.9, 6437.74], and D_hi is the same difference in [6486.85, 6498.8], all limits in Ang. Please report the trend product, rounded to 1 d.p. -0.8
